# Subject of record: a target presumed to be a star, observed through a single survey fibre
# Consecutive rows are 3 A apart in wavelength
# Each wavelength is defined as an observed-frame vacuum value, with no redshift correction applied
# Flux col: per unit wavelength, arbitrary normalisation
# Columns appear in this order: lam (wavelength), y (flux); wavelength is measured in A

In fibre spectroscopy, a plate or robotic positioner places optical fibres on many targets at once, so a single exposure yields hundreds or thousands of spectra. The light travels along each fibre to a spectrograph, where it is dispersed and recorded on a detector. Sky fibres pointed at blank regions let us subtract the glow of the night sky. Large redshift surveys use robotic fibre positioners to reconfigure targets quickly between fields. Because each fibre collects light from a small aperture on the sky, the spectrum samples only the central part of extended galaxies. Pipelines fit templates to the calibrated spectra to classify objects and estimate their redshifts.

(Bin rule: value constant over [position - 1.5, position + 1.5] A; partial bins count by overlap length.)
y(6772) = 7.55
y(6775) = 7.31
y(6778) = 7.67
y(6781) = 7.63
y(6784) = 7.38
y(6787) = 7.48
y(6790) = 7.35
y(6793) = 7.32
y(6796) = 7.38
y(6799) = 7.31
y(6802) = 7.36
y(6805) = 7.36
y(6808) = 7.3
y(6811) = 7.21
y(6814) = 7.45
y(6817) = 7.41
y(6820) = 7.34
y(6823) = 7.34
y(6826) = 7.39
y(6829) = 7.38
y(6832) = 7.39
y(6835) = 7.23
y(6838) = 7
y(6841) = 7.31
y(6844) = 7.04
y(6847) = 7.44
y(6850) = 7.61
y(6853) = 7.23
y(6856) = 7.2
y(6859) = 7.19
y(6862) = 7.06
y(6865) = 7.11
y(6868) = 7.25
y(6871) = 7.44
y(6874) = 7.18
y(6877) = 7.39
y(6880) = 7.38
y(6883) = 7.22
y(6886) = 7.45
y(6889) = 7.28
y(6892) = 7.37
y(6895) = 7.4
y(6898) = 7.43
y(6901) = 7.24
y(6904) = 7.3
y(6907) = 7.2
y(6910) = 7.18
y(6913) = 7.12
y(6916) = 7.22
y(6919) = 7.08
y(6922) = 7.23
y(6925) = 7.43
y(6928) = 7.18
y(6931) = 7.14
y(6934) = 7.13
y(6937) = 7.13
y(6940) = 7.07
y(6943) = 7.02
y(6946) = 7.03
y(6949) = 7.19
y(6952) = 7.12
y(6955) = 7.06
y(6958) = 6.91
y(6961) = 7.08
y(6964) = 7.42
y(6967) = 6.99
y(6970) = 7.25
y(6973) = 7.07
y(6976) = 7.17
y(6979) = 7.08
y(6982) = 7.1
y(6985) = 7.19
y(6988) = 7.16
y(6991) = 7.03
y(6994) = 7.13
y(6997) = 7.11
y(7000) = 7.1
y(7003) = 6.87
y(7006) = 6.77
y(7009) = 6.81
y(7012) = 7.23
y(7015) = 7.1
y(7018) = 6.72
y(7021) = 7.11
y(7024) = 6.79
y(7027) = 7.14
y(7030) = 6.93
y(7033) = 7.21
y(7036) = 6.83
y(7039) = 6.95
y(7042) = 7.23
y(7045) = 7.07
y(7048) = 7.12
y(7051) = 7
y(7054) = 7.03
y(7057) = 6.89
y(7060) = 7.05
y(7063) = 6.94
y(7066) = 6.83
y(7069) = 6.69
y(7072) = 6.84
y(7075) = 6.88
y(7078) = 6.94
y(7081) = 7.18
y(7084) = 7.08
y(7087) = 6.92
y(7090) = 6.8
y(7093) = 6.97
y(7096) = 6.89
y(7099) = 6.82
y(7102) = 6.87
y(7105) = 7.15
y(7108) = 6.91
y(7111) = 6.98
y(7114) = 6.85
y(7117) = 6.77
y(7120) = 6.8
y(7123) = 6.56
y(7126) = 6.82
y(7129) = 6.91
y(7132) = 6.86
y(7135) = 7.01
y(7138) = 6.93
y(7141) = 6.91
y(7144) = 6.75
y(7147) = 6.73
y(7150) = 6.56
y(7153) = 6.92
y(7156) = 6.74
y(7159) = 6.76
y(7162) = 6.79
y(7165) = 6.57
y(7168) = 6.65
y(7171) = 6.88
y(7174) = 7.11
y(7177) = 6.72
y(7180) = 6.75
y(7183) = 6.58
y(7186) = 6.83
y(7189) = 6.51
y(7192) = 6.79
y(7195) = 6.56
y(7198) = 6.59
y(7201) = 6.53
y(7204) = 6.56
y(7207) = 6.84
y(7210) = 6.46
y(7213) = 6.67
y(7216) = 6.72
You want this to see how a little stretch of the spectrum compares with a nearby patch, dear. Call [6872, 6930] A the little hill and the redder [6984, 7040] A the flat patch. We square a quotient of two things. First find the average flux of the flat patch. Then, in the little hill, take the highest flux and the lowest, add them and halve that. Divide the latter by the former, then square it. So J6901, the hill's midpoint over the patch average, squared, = 1.07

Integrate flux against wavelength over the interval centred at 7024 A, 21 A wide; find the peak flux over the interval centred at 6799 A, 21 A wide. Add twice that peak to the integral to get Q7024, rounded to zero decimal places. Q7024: 162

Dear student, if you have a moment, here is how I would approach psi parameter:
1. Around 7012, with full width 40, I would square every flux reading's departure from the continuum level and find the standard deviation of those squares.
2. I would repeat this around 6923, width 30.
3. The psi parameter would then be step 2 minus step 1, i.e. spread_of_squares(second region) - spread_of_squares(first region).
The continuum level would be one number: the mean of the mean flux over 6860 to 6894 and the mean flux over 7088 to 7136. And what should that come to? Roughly -0.01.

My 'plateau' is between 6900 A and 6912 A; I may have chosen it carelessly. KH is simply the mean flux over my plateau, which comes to 7.23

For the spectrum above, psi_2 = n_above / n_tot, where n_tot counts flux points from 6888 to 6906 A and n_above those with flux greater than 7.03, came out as 1.00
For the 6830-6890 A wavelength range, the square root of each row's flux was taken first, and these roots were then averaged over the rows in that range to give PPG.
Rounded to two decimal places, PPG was 2.70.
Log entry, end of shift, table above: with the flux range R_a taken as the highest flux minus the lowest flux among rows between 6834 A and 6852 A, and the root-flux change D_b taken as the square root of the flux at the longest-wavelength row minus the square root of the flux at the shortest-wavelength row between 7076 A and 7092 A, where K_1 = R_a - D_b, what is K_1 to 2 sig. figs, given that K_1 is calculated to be 0.64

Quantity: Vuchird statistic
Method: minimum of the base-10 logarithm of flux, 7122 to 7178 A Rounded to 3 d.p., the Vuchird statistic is 0.817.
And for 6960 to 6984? 0.844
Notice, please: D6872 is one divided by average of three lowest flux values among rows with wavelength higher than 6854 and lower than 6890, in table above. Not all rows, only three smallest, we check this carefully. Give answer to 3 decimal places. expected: 0.141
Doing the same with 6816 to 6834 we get 0.136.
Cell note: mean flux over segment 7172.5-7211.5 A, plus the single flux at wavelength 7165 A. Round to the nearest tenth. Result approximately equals 13.2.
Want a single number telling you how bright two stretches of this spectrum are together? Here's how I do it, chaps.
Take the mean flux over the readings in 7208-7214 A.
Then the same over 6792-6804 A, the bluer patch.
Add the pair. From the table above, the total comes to 13.9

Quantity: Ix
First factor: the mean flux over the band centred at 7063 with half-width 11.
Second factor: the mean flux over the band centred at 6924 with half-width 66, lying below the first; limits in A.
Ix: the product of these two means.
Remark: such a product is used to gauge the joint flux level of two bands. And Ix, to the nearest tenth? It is 49.6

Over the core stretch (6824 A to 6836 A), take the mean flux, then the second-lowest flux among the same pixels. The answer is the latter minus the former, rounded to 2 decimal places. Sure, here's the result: 0.03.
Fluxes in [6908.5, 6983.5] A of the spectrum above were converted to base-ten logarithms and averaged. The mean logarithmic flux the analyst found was 0.853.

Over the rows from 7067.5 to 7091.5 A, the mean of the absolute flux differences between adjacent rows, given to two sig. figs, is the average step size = 0.12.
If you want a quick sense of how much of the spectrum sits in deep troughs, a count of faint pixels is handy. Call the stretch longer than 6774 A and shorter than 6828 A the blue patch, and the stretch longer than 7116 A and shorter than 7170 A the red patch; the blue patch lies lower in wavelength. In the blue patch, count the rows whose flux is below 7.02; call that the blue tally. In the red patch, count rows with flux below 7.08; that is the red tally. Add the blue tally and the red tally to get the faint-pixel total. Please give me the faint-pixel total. 18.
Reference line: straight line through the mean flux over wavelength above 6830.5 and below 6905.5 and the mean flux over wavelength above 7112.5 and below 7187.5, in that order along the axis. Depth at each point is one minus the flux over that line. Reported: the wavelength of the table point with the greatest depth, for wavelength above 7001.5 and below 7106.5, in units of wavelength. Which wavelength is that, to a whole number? 7018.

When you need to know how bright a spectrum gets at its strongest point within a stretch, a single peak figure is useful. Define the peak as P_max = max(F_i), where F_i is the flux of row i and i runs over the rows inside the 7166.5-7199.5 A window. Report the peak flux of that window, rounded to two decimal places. 7.11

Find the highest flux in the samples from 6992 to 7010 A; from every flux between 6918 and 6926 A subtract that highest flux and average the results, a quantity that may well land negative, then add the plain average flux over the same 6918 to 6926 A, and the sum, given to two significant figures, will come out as 7.4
